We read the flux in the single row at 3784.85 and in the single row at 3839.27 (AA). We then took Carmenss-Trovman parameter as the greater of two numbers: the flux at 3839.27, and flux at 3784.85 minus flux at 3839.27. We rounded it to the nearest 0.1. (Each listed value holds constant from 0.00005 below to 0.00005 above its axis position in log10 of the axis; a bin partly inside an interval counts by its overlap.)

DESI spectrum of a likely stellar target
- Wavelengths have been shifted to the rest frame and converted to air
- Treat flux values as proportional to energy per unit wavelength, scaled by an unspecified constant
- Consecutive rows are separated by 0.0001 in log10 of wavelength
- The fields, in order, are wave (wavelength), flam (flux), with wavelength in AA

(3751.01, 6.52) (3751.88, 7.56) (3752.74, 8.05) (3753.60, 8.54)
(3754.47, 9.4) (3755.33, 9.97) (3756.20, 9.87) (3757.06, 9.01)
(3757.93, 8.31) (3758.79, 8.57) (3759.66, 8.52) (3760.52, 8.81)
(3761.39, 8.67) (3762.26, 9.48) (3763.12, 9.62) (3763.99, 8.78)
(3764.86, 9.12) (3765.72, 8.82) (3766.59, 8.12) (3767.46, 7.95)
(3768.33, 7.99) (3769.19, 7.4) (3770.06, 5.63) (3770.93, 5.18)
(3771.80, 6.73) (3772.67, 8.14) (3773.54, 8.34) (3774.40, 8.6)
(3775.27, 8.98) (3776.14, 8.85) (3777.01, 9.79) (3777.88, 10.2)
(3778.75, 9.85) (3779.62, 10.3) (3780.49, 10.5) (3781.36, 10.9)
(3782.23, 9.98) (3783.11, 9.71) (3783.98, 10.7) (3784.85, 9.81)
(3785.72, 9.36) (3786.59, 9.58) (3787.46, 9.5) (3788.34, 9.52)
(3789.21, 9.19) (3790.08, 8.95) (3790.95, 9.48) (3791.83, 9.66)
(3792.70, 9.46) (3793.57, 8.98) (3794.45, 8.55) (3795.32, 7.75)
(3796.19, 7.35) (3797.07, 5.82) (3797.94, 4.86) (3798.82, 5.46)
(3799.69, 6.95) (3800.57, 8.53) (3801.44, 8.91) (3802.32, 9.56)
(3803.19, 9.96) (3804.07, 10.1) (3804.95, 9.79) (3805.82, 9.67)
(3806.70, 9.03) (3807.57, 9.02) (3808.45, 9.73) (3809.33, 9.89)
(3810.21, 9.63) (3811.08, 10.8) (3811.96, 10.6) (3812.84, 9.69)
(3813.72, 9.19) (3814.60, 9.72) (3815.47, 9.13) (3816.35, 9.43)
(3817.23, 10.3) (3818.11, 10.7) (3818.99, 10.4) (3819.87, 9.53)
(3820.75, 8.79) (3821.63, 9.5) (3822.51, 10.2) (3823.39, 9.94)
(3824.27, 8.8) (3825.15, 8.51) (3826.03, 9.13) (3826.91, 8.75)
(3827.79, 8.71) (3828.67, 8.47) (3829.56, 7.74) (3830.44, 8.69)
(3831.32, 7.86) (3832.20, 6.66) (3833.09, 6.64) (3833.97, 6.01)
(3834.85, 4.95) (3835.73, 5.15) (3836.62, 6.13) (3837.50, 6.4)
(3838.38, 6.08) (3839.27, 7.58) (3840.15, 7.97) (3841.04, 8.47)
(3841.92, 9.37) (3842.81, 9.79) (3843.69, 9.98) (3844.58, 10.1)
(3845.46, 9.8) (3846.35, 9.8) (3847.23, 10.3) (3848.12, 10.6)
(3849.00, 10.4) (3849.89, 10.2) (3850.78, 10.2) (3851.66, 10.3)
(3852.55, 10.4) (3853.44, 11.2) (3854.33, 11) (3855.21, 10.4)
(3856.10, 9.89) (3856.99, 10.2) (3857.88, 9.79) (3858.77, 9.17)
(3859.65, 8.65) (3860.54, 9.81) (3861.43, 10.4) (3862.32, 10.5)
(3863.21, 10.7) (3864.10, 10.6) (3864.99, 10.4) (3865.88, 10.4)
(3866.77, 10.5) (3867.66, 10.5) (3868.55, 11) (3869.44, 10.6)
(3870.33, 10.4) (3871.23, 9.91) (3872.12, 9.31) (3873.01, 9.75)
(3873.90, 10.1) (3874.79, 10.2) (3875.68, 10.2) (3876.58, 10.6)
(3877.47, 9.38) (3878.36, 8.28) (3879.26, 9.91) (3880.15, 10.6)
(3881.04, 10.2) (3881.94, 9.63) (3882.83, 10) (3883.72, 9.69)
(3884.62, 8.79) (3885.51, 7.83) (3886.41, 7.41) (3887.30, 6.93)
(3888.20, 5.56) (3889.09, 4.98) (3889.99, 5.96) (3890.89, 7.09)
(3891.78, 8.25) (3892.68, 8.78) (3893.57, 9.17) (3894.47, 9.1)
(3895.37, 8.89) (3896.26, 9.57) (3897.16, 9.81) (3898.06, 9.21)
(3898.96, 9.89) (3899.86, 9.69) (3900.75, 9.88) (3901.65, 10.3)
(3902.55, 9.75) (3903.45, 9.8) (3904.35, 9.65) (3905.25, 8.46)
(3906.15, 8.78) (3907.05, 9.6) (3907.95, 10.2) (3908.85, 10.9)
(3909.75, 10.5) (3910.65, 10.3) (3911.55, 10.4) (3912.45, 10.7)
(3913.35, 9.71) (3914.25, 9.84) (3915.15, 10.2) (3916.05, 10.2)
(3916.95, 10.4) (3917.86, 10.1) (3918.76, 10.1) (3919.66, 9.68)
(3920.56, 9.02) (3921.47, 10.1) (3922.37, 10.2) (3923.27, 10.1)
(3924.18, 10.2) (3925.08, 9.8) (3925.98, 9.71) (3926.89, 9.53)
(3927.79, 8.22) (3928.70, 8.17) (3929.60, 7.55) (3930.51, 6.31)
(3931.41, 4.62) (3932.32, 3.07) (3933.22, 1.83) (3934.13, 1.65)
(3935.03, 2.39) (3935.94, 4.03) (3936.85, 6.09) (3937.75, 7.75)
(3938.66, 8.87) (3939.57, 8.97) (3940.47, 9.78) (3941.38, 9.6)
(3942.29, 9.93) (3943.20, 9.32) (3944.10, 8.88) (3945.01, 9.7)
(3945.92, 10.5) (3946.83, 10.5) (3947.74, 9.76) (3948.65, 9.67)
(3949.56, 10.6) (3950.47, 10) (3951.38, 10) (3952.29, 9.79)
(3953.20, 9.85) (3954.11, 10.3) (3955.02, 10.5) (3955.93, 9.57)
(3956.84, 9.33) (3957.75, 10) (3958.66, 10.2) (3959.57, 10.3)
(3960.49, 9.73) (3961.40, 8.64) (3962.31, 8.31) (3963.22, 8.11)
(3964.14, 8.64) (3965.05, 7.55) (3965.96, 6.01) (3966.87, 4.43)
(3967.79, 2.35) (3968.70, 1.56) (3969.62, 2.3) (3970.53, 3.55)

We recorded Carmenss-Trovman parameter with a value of 7.6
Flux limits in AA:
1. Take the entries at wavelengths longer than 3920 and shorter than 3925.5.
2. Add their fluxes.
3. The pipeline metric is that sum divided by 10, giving 5.9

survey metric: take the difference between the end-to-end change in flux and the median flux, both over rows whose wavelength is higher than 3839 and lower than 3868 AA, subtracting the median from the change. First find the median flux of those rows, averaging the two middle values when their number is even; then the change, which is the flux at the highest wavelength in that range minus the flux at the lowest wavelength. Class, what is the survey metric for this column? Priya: -7.3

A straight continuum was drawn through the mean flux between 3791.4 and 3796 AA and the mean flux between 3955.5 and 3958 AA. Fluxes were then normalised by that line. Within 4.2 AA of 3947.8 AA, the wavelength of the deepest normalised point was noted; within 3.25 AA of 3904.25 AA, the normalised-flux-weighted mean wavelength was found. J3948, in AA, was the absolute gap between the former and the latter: 39.8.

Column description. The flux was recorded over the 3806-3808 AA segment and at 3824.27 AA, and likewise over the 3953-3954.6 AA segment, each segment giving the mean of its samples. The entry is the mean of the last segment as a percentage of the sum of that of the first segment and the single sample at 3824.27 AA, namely 57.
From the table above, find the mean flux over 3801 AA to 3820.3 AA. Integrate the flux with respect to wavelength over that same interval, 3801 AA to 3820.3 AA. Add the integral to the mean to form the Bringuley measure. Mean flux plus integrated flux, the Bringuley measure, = 198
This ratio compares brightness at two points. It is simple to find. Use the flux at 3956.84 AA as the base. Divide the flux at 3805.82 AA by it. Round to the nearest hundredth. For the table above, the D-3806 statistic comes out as 1.04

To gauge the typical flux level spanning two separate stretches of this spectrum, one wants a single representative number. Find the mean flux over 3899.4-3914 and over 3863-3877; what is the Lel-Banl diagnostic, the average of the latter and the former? 10.1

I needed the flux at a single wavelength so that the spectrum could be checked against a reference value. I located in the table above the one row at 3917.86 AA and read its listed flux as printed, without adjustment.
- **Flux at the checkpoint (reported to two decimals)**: 10.10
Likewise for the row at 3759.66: 8.52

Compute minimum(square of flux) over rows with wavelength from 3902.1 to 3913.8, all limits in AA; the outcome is 71.6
